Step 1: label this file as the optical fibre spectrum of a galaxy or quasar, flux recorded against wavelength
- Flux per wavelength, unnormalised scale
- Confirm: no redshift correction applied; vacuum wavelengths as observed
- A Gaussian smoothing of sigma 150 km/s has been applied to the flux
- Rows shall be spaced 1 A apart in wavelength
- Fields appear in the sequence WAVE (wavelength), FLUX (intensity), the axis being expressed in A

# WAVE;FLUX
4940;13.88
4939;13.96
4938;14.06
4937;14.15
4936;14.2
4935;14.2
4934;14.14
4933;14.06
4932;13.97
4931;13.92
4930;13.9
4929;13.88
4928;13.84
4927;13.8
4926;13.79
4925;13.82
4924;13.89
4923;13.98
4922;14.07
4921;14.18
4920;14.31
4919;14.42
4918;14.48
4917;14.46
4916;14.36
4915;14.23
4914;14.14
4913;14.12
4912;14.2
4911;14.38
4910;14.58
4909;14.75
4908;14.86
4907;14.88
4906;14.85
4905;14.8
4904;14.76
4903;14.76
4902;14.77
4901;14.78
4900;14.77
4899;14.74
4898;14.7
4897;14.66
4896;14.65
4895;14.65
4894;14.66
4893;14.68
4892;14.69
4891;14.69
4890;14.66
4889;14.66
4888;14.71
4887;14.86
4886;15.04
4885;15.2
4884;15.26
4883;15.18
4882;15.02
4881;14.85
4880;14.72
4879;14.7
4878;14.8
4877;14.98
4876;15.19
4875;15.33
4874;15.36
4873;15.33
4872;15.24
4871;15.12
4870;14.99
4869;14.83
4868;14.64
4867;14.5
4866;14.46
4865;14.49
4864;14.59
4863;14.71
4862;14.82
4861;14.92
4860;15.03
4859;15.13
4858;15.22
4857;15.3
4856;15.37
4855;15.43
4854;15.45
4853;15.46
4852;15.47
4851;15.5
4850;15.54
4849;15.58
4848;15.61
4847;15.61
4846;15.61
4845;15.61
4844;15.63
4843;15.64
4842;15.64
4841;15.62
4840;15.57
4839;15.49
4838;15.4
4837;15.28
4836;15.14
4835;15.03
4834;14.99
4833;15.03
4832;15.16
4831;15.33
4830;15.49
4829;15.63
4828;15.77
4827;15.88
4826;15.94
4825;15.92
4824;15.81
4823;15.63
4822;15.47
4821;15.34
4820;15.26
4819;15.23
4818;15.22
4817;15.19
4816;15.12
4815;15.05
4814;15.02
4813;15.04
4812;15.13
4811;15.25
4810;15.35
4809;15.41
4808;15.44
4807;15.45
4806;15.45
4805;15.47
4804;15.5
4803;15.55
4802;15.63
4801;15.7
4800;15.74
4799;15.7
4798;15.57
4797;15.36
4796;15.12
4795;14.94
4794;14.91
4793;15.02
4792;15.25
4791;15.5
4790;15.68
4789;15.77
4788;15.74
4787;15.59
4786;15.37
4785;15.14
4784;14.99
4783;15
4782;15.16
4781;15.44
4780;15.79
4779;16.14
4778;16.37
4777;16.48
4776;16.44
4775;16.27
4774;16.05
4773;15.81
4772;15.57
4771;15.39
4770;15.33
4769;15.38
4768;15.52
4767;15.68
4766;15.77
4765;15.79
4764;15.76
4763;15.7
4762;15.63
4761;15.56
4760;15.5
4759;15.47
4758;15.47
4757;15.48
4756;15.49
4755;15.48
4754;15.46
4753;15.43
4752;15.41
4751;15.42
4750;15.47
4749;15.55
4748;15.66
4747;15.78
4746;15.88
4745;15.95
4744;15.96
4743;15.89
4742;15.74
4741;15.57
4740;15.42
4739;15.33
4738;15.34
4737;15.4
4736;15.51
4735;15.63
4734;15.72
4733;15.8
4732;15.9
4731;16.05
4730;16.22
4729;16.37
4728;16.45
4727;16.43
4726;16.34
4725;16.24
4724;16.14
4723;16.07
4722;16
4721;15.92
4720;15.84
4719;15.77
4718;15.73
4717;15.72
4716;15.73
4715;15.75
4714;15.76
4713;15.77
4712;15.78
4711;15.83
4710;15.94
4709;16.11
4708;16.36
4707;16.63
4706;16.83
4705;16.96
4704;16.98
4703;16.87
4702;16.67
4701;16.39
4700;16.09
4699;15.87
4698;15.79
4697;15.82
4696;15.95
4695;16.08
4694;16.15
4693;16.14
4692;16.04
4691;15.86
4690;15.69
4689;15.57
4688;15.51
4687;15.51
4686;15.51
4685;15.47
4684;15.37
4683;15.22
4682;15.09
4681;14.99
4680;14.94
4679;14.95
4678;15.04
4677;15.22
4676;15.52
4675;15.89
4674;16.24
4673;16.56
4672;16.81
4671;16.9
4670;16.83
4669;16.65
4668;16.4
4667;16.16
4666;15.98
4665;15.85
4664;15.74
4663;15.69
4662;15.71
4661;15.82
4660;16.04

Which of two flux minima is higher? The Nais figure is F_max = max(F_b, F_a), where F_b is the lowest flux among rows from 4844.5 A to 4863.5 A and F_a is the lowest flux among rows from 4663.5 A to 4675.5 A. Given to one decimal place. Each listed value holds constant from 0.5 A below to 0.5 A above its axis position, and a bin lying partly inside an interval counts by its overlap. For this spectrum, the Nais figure 15.7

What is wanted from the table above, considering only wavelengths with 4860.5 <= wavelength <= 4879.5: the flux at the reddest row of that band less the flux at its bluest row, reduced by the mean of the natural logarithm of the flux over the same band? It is -2.92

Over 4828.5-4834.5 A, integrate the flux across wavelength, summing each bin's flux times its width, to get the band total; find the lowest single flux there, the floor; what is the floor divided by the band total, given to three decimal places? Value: 0.164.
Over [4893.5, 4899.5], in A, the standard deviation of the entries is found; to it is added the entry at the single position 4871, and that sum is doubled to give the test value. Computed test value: 30.3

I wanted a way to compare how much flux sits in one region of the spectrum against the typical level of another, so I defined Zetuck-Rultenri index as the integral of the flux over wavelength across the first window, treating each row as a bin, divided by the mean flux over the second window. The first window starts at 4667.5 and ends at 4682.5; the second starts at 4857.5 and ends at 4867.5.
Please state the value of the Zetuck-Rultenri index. 16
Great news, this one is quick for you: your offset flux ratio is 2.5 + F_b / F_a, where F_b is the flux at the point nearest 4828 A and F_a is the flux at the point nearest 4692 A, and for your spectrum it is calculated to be 3.48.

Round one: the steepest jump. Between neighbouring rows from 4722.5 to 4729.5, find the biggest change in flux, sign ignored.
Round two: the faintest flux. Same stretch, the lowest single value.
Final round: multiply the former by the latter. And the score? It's 1.6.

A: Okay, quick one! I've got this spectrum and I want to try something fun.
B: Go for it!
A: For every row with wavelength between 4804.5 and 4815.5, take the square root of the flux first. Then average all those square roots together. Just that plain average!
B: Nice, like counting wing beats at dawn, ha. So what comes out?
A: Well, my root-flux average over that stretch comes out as 3.91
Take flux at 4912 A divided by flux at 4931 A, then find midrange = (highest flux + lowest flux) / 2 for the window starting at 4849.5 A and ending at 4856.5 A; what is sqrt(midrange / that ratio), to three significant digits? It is 3.89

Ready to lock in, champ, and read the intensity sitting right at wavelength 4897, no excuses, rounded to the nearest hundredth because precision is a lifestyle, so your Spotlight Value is 14.66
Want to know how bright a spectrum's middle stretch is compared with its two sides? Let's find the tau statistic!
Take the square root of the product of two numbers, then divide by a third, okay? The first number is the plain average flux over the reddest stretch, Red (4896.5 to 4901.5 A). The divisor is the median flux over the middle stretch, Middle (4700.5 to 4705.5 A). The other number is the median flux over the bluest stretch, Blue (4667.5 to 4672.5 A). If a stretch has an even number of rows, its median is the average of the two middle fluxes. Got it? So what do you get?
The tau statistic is 0.93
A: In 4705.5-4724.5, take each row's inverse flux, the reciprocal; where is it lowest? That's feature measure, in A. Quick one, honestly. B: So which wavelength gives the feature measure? 4706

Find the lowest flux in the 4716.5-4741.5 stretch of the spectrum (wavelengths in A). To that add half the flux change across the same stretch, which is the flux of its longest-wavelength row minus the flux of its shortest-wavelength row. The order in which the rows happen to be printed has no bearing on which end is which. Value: 15.3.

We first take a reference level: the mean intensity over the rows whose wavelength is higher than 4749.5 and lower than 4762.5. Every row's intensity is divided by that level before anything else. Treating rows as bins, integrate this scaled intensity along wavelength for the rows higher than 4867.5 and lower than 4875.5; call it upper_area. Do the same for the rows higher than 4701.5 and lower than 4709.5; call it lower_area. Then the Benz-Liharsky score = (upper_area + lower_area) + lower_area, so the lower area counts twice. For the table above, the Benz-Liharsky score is 25.0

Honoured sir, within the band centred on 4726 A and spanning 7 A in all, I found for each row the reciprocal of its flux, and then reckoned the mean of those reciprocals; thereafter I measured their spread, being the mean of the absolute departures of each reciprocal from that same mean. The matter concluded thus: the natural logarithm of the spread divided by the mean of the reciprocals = -4.90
